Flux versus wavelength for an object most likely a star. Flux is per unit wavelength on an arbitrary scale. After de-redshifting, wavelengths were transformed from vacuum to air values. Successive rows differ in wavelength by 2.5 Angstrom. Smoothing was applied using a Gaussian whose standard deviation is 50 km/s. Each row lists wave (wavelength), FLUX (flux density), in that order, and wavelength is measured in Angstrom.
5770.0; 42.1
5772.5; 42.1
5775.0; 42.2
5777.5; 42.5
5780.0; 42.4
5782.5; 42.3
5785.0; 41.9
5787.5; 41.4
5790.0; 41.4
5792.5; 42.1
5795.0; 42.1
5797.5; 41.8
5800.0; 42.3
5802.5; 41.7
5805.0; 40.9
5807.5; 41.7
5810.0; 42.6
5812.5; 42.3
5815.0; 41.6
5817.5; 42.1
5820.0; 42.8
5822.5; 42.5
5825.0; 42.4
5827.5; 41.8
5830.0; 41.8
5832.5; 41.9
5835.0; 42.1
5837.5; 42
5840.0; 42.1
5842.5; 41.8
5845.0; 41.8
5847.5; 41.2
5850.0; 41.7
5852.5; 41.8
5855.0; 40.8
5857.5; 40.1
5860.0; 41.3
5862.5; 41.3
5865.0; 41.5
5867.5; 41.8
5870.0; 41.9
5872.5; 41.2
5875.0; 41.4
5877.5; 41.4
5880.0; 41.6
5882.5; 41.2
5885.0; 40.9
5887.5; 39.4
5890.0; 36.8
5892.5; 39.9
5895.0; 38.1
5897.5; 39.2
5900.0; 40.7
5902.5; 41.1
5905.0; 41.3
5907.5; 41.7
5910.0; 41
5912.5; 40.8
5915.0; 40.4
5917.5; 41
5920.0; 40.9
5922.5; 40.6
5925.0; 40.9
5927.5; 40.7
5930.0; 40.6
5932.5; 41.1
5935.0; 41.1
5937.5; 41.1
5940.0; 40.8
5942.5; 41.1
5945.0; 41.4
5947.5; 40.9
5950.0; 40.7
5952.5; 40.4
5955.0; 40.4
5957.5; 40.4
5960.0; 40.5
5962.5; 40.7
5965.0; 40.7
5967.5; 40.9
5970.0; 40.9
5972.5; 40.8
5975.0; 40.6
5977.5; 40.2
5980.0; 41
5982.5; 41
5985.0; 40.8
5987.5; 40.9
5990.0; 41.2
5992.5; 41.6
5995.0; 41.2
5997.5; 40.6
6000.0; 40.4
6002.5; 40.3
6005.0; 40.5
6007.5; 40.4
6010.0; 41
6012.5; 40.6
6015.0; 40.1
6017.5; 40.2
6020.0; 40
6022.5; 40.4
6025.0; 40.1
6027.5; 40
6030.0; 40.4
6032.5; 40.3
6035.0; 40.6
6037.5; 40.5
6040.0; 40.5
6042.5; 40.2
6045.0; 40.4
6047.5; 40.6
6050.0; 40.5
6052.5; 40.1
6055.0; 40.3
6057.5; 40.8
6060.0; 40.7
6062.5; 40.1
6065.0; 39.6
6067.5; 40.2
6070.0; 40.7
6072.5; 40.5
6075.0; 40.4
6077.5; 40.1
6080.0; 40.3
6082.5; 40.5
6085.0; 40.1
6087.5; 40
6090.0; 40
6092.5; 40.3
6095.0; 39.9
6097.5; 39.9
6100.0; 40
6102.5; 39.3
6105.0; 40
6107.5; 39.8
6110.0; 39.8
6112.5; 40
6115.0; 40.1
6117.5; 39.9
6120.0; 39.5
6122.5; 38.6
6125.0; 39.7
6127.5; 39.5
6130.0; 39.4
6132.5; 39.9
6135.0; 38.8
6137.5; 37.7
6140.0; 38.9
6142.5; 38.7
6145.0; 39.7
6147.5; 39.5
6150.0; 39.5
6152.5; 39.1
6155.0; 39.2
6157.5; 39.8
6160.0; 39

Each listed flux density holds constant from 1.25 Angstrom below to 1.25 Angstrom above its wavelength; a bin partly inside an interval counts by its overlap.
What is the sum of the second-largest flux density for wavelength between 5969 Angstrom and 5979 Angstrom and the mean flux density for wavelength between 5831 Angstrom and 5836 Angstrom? 82.8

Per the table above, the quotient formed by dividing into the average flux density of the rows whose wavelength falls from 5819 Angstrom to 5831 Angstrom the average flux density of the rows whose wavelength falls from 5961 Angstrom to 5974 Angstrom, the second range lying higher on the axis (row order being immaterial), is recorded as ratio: 1.04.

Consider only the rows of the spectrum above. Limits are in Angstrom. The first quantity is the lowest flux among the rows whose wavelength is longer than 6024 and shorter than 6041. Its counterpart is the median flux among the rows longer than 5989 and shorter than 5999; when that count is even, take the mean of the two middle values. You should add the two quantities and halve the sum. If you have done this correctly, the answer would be 40.6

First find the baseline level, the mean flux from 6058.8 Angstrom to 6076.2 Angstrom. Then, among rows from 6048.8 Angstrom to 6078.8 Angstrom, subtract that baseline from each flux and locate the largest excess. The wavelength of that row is 6057.5 Angstrom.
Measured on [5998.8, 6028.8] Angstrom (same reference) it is 6010.0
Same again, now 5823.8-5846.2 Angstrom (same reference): 5825.0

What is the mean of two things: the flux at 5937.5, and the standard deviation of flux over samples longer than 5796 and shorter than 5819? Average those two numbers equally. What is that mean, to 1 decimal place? 20.8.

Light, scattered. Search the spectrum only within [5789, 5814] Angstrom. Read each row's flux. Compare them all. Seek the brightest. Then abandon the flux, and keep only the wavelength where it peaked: 5810.0 Angstrom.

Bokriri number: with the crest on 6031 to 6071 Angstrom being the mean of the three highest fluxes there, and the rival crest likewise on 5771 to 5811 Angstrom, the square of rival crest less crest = 3.1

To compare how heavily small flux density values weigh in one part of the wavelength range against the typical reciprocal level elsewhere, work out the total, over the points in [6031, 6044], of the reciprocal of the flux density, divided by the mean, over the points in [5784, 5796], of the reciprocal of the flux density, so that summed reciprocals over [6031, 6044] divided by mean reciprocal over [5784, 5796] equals 5.17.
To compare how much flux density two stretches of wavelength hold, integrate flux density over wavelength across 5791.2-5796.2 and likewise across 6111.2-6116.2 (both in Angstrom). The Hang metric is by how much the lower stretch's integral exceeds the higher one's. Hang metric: 10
